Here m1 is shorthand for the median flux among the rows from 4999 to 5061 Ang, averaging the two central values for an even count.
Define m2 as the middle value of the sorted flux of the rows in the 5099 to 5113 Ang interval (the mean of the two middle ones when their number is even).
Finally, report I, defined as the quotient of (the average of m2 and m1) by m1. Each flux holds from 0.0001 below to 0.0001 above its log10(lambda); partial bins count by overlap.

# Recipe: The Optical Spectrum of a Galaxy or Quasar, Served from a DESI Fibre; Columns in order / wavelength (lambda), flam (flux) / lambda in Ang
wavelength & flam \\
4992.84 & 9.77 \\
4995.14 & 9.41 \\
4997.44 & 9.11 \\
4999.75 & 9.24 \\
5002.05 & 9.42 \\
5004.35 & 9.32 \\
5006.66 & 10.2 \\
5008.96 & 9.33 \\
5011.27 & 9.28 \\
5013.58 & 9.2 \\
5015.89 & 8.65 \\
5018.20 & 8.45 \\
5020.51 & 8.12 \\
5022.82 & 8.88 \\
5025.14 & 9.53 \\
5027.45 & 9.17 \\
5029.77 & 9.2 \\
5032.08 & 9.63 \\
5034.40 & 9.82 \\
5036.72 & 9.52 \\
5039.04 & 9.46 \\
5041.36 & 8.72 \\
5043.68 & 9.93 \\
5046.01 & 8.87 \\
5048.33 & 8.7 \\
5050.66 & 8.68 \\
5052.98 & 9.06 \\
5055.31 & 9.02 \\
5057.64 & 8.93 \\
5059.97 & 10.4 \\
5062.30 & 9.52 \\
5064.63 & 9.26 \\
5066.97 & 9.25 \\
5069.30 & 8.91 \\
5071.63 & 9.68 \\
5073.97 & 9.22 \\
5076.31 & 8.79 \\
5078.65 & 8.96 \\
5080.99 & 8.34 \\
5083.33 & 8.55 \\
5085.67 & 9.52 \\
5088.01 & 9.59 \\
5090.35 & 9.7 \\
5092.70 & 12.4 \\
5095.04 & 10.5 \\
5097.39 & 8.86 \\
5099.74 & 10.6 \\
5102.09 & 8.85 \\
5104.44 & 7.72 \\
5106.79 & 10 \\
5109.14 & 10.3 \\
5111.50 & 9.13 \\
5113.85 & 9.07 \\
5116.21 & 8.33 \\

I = 1.02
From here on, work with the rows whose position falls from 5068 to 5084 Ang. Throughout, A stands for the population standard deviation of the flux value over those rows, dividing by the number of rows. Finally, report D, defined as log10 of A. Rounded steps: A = 0.41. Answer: -0.39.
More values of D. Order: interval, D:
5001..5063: -0.29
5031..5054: -0.34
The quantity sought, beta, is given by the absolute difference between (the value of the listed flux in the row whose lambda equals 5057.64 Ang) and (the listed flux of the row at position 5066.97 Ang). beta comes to 0.3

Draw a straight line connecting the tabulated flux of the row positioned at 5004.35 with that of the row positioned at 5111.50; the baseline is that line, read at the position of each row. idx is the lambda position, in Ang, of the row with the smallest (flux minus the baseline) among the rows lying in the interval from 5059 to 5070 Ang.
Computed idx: 5069.30 Ang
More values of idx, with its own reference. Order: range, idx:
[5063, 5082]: 5080.99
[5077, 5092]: 5080.99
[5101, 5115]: 5104.44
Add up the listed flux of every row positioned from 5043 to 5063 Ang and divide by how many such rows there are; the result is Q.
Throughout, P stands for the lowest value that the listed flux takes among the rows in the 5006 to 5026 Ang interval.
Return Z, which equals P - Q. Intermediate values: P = 8.12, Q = 9.23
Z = -1.11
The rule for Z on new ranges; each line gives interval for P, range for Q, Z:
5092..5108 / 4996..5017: -1.59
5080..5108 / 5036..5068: -1.52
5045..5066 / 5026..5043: -0.68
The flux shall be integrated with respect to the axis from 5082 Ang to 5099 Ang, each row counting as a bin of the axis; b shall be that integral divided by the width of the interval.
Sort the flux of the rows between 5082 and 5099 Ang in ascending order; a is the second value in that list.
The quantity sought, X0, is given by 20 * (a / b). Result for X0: 17.93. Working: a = 8.86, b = 9.88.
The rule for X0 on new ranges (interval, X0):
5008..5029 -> 18.87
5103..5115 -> 19.64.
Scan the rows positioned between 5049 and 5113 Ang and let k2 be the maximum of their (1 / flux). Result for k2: 0.130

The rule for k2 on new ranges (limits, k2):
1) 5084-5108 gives 0.130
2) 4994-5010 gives 0.110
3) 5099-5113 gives 0.130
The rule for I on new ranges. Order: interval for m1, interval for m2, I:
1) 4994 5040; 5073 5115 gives 0.99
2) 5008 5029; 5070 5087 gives 0.99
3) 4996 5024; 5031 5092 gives 1.00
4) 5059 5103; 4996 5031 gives 1.00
